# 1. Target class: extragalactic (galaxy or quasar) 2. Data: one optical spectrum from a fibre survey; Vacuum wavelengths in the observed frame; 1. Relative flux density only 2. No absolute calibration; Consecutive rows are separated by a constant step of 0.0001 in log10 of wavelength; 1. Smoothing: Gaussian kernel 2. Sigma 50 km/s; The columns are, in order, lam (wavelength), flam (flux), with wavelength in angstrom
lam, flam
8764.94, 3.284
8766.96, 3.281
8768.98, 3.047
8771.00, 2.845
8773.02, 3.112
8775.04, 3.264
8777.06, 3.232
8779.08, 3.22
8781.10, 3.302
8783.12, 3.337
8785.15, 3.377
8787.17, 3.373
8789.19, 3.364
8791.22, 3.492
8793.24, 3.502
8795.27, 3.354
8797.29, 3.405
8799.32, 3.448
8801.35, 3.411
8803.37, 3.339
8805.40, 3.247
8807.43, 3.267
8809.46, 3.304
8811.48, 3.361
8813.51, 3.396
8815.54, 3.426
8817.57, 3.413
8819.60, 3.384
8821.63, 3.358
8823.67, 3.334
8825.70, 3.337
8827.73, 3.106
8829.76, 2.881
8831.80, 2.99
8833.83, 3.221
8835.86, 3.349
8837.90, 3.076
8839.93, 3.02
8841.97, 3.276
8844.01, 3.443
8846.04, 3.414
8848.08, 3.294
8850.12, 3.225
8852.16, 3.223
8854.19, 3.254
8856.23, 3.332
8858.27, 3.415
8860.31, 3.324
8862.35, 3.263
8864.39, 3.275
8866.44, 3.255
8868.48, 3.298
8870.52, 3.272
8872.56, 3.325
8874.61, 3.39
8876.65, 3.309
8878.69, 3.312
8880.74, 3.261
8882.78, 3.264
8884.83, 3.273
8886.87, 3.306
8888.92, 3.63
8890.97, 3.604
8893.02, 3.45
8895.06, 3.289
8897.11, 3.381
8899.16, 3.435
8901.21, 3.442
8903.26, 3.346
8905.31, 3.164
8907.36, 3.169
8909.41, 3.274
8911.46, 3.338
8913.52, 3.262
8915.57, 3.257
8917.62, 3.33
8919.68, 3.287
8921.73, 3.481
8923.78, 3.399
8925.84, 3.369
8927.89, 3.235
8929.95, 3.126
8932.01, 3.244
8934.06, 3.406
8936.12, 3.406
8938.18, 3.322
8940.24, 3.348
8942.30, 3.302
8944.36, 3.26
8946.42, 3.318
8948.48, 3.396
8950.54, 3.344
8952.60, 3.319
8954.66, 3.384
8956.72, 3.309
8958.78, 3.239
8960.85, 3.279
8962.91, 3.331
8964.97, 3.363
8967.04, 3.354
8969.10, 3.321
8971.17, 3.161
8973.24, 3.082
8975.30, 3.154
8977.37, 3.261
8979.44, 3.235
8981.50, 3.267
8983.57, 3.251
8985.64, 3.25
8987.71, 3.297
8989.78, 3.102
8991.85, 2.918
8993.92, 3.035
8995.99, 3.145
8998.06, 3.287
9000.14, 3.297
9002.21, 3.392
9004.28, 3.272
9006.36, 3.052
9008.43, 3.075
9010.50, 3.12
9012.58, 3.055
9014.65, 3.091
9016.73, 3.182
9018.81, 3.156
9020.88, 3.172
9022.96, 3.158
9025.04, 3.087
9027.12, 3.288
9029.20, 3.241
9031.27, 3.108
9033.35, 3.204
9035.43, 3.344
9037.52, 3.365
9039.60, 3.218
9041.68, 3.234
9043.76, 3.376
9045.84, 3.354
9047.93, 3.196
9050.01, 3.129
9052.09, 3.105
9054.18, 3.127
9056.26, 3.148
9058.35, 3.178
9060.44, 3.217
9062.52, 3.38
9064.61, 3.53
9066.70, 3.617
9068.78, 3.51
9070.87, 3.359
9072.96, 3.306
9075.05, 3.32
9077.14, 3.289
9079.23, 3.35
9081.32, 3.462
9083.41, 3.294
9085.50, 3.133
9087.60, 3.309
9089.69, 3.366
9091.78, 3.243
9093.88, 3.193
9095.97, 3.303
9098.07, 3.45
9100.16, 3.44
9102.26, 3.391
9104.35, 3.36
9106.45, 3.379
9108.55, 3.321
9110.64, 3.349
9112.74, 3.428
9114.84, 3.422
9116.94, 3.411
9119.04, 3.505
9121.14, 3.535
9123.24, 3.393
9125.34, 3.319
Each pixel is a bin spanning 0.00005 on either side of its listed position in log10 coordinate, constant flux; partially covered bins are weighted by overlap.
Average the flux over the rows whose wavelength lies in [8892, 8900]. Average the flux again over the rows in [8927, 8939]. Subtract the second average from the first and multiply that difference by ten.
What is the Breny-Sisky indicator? 1.0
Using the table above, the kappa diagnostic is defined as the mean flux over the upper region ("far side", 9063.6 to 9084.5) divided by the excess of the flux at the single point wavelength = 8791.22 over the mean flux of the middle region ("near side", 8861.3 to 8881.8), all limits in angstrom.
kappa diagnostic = 17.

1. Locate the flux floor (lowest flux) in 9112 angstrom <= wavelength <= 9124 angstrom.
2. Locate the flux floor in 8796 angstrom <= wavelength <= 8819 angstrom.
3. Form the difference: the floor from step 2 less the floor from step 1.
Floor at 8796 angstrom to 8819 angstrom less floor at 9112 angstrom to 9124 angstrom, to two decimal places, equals -0.15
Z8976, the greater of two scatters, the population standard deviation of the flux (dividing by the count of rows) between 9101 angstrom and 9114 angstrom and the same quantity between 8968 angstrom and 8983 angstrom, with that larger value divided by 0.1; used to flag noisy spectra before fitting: 0.76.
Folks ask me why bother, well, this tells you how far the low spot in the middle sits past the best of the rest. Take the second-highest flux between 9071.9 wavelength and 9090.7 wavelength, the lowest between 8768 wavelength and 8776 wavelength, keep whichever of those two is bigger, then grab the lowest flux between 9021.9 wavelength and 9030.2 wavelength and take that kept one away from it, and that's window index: -0.28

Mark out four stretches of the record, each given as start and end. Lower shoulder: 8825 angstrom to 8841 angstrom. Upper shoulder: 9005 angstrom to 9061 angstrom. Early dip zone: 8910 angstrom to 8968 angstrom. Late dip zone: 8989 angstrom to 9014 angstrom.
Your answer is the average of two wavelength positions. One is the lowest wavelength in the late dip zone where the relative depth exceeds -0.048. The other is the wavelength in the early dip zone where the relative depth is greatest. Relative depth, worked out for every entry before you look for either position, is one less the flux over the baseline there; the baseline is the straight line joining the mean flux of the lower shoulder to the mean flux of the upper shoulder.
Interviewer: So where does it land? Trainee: 8959.9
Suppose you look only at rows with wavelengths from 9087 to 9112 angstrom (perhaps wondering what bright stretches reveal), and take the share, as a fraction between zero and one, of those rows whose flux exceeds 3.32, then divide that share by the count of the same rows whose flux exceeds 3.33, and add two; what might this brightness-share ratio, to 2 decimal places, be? 2.10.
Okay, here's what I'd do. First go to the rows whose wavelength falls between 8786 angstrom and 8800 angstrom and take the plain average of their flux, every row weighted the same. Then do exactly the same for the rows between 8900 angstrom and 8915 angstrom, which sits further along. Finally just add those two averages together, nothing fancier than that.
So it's 6.70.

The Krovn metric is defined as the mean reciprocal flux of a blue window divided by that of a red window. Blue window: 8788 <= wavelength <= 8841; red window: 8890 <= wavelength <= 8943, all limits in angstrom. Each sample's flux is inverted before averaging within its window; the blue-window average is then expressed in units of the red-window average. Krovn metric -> 1.012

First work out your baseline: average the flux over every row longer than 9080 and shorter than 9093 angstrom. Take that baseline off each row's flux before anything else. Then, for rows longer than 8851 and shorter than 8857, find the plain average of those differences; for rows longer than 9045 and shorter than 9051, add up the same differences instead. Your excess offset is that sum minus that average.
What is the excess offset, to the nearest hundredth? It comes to -0.19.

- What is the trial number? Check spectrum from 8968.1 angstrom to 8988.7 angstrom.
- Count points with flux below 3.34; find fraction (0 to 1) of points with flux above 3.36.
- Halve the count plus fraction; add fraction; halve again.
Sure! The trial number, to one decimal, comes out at 2.5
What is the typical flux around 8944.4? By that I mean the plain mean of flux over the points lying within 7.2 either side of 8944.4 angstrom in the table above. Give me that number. 3.33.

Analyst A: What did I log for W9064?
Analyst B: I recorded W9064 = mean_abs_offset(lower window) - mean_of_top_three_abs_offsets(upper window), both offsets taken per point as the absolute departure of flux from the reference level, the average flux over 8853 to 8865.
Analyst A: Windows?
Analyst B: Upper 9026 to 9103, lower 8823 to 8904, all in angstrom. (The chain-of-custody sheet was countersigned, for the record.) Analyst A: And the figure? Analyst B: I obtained -0.15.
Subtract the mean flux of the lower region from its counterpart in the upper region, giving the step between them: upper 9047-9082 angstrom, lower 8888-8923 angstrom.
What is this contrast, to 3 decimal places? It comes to -0.054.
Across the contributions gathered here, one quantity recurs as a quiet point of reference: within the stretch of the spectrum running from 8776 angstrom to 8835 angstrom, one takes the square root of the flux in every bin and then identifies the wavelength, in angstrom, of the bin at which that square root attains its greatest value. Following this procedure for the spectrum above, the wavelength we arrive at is 8793.24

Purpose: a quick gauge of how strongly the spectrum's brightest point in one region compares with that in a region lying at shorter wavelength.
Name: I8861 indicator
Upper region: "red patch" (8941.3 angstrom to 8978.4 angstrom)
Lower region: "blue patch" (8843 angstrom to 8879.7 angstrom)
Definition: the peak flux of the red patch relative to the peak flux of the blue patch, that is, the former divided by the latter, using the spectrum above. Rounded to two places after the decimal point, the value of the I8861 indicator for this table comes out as 0.99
